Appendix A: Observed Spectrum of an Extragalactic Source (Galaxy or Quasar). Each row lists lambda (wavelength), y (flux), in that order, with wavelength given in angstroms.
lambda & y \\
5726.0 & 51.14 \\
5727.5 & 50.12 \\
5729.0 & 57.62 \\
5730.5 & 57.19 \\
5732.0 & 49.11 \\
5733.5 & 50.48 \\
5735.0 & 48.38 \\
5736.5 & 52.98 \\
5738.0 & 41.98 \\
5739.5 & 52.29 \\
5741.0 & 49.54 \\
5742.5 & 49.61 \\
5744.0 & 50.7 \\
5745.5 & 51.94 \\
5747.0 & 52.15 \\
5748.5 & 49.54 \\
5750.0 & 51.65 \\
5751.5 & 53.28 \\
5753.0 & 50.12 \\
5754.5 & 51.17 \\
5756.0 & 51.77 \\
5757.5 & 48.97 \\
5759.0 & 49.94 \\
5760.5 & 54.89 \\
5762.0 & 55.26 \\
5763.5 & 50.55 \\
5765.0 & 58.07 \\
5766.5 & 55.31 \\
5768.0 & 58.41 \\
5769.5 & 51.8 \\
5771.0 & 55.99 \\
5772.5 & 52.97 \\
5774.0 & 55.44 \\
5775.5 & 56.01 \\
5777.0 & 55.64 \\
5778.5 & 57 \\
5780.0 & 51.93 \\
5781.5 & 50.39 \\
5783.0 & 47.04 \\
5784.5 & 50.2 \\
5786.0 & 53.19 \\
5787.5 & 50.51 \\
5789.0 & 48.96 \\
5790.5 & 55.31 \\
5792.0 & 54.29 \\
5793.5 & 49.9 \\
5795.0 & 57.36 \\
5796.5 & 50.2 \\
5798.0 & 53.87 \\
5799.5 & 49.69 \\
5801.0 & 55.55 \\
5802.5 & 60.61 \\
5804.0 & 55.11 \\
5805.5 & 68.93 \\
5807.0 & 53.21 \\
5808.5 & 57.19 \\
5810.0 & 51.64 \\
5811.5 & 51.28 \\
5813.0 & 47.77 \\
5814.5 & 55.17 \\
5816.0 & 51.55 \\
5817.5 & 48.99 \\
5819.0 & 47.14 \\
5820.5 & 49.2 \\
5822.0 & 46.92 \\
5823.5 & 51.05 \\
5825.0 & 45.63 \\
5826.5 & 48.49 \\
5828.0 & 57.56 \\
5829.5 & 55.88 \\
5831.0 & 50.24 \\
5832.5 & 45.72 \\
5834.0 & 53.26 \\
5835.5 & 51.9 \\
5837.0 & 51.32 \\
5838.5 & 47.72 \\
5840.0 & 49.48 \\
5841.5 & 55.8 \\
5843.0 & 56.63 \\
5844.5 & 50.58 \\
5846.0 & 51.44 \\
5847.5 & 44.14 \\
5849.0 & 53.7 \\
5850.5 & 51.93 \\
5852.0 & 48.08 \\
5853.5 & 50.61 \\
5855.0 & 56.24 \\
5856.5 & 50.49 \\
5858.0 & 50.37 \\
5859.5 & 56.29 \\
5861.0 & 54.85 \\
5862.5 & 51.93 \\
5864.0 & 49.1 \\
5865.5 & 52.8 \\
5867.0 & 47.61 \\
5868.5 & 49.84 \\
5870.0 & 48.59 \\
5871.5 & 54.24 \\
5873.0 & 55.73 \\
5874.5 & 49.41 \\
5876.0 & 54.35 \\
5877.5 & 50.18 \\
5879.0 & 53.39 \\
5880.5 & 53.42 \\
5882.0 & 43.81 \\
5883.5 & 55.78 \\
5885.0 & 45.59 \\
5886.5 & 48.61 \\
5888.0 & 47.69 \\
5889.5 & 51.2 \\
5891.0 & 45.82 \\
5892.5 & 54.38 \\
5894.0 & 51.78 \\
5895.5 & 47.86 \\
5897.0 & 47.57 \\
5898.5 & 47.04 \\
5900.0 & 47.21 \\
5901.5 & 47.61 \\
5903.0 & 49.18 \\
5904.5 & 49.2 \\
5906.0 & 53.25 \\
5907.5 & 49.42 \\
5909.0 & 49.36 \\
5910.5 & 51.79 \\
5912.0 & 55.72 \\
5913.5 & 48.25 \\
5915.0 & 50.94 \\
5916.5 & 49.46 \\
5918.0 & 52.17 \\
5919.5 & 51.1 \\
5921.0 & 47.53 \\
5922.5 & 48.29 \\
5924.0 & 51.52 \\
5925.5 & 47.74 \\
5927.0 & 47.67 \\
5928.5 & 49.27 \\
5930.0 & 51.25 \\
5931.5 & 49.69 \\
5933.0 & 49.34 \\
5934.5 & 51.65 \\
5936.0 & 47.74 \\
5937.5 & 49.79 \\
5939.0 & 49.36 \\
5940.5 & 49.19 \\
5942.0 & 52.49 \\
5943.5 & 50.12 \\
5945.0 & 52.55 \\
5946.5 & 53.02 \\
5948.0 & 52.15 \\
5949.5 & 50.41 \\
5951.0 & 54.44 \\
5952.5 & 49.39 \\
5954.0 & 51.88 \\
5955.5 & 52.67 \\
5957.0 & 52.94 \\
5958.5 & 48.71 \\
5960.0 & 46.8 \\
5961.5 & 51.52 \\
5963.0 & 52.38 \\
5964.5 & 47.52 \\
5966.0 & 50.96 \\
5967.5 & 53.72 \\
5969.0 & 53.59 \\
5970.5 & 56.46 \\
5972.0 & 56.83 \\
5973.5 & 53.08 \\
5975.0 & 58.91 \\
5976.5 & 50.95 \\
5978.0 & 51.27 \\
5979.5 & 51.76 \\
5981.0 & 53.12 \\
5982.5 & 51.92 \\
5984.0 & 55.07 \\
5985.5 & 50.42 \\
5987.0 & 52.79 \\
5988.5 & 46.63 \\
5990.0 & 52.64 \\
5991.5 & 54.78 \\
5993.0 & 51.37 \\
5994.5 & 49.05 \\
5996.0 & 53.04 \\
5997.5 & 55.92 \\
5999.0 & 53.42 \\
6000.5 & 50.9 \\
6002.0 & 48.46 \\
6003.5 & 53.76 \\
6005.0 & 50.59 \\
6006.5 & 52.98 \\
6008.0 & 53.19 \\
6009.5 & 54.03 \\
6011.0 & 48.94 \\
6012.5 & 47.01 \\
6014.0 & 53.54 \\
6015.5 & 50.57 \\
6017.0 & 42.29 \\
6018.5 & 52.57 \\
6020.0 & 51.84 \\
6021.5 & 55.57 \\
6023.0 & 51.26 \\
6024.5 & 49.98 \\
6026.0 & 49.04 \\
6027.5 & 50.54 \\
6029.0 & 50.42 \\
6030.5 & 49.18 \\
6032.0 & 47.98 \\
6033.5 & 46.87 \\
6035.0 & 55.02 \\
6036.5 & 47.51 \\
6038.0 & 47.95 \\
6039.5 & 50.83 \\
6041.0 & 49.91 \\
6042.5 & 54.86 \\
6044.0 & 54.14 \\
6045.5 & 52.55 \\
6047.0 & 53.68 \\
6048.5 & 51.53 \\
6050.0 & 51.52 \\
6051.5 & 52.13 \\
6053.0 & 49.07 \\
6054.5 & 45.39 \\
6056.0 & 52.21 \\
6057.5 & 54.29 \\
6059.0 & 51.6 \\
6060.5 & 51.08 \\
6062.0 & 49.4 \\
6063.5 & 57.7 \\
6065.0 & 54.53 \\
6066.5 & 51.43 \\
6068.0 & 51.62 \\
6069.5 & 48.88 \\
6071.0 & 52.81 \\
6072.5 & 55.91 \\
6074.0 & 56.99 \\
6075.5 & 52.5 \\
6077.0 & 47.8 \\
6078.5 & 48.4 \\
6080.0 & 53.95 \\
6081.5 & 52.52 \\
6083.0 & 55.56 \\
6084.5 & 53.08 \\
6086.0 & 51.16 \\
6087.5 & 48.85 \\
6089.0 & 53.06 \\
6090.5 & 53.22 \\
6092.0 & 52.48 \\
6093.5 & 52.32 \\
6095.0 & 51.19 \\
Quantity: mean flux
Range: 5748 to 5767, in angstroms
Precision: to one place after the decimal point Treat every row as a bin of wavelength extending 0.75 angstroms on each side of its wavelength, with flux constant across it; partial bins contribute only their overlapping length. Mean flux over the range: 52.3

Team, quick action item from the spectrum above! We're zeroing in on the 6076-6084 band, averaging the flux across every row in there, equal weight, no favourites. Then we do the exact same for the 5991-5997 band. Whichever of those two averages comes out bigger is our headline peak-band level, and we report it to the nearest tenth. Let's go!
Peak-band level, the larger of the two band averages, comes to 52.1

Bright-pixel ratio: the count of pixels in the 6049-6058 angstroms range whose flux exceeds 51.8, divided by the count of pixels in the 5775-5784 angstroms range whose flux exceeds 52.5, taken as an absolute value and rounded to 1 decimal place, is 1.0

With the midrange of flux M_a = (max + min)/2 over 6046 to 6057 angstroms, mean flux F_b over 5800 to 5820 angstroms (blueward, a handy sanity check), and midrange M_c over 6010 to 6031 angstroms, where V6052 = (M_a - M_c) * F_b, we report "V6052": 33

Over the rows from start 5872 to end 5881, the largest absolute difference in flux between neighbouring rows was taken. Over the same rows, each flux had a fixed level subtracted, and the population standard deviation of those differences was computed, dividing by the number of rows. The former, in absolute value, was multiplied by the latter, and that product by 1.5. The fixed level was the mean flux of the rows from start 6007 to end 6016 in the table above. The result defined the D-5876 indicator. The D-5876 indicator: 21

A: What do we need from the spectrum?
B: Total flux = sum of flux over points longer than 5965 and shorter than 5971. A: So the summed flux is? 215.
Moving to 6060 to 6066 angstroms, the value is 213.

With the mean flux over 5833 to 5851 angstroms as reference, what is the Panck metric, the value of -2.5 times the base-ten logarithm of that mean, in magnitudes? -4.28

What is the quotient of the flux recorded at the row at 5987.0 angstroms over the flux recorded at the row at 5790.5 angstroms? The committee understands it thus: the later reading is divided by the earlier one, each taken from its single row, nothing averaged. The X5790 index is 0.95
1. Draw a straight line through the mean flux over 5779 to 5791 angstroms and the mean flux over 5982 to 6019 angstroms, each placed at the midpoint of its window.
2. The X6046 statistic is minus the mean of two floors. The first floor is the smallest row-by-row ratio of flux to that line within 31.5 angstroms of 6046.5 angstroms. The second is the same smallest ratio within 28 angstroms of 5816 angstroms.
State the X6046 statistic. -0.86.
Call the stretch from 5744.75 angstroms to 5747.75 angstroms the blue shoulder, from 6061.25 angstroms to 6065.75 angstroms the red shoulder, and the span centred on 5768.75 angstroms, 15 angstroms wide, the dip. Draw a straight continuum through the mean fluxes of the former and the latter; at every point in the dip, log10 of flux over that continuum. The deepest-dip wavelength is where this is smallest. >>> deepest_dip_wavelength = 5763.5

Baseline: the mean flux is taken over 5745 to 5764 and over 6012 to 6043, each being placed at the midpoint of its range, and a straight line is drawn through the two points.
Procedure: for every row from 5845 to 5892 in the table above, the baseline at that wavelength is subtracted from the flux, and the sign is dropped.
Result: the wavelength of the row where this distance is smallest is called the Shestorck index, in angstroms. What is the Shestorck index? 5889.5 angstroms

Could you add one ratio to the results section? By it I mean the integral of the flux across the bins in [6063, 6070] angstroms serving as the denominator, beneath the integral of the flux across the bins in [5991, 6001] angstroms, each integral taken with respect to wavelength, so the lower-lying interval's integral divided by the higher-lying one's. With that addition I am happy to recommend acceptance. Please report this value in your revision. 1.4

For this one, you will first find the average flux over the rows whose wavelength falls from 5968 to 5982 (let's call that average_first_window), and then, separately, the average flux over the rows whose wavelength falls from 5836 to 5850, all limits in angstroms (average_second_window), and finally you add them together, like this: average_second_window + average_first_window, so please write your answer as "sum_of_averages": 105.2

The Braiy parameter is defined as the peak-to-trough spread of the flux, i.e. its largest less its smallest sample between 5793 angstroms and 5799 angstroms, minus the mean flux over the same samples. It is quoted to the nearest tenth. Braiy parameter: -45.4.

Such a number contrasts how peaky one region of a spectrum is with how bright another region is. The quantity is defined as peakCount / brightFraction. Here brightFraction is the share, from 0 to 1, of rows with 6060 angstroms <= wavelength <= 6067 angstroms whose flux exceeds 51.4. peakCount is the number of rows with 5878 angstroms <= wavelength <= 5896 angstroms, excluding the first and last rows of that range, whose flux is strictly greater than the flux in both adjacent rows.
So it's 8.3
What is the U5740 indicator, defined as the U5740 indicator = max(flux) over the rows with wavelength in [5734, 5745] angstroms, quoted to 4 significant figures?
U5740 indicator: 52.98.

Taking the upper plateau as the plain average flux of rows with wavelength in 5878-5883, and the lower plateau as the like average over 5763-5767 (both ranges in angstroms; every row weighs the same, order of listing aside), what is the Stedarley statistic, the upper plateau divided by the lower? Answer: 0.92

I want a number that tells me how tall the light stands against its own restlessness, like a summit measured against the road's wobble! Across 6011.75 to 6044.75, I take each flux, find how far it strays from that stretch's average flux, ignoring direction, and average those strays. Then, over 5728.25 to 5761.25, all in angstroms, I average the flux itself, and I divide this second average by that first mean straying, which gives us 21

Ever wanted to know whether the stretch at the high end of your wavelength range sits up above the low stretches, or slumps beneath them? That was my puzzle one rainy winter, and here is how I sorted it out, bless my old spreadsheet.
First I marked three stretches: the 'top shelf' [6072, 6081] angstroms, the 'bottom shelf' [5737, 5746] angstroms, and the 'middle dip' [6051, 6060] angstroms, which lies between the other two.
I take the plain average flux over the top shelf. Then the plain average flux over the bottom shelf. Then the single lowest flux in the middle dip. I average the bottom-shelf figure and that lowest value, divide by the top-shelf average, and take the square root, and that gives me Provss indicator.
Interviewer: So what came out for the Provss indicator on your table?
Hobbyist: 0.95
